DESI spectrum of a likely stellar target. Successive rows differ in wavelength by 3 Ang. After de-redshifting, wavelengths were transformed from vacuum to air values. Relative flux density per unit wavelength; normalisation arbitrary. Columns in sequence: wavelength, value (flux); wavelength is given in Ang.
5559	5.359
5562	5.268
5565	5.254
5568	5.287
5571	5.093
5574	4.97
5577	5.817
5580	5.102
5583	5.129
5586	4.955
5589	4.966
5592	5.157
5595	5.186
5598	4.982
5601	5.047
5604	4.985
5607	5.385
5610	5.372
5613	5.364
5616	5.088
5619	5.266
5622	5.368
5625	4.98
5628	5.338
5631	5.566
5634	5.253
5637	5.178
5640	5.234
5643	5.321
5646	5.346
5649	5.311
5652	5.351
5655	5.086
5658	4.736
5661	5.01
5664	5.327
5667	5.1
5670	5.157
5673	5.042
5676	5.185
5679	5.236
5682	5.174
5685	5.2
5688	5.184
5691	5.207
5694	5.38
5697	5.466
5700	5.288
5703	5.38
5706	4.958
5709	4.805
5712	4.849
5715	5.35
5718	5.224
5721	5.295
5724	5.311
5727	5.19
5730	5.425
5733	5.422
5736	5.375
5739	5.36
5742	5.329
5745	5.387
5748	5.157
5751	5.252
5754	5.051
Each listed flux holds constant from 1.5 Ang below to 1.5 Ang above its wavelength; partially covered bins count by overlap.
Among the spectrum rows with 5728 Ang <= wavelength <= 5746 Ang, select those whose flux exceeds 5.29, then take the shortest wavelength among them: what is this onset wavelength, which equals 5730 Ang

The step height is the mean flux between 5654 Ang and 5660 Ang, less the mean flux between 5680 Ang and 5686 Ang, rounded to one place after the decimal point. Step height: -0.3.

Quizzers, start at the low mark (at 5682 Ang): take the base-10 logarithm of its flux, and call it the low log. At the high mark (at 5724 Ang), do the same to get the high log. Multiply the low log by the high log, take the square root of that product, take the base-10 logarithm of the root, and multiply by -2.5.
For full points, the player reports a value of 0.357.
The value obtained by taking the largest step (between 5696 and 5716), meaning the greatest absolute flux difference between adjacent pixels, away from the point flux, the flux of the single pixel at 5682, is 4.67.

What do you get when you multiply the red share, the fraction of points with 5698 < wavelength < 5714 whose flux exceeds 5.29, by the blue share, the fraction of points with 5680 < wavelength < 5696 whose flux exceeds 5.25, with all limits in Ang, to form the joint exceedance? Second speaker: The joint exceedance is 0.04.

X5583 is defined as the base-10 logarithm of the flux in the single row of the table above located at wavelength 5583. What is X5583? 0.710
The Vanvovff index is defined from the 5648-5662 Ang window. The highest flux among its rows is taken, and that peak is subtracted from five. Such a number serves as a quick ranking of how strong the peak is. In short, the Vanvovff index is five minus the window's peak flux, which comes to -0.35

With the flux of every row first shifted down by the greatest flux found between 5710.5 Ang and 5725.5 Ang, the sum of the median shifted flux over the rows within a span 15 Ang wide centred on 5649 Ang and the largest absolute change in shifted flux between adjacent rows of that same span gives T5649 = 0.24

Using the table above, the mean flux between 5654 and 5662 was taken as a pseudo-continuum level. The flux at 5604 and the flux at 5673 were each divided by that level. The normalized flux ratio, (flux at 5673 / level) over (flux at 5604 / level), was 1.01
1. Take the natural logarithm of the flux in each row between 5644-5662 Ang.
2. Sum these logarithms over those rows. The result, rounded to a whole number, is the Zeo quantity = 10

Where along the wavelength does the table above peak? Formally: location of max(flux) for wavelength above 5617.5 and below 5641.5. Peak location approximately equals 5631 Ang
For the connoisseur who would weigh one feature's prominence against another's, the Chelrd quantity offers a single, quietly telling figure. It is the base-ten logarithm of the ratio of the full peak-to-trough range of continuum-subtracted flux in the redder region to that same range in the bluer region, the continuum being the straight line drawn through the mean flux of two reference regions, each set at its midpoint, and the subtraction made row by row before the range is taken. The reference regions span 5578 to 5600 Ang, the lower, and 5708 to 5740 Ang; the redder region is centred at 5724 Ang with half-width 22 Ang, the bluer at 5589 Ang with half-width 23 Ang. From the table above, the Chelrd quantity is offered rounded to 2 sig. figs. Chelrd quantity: -0.17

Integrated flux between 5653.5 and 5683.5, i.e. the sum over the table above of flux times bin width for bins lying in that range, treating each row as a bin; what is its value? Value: 153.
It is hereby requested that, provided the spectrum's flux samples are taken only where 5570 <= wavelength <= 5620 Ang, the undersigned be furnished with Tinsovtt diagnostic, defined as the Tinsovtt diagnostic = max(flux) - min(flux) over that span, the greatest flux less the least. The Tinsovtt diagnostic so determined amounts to 0.86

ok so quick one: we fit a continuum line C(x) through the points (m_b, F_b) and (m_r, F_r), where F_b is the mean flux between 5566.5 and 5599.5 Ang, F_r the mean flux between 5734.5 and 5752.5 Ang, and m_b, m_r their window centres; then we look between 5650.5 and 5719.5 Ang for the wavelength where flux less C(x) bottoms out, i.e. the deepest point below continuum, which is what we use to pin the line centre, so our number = 5658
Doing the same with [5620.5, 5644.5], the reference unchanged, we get 5625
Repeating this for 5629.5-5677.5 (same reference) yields 5658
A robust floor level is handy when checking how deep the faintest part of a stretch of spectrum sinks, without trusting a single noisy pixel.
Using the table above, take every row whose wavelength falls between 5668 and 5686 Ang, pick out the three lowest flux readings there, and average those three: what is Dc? 5.12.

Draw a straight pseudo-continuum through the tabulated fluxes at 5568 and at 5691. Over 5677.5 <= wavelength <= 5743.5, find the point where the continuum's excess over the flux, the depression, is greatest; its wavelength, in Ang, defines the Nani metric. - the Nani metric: 5709 Ang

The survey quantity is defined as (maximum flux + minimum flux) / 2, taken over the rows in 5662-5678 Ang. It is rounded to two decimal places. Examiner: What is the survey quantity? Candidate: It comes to 5.18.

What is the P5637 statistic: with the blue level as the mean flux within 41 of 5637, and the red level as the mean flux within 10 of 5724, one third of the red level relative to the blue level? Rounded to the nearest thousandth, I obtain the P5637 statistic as 0.341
